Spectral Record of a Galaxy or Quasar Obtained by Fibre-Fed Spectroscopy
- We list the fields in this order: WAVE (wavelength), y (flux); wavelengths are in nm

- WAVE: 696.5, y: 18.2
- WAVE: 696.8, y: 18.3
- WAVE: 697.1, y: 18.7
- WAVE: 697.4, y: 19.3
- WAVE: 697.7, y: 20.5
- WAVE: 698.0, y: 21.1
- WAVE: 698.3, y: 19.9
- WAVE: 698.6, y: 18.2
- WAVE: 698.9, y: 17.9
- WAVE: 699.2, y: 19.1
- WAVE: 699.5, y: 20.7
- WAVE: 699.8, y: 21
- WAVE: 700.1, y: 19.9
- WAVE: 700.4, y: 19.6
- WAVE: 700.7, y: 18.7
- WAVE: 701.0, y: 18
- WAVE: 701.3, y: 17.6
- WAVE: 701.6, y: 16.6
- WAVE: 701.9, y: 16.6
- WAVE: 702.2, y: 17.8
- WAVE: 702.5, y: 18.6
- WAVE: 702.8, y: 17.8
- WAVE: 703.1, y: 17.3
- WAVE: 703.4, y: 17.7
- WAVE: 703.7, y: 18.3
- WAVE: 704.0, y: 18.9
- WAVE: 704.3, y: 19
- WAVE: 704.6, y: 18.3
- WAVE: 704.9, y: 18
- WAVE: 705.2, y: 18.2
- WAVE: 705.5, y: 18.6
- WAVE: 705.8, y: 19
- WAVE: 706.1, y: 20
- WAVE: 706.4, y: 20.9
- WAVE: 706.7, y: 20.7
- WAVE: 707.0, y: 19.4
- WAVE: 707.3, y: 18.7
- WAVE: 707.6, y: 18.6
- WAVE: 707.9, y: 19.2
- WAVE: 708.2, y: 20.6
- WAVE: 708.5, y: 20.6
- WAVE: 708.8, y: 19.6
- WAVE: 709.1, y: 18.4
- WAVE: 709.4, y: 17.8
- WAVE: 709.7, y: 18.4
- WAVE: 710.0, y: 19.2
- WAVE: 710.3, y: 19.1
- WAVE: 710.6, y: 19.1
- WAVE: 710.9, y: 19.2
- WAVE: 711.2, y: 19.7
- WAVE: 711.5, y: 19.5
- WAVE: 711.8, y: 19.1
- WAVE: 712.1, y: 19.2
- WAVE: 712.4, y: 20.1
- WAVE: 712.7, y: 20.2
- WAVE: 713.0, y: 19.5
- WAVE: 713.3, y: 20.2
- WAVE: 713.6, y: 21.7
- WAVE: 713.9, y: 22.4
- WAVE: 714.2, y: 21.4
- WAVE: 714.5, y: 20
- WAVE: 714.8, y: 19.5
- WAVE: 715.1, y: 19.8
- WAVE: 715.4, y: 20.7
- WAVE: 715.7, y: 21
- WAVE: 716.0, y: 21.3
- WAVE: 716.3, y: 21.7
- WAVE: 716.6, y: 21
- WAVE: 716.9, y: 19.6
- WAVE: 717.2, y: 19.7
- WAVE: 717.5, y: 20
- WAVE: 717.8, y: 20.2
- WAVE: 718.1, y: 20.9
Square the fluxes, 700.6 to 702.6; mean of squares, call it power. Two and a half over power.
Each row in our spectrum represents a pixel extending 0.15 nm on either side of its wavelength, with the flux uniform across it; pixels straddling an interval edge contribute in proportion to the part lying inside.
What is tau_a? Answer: 0.0080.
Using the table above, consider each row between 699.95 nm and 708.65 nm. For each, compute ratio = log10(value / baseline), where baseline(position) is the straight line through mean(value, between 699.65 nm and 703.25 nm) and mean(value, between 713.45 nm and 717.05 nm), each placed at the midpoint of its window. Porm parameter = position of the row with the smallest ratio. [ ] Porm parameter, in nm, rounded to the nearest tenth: 701.9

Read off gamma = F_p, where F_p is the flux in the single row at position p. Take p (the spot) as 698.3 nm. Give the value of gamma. 19.9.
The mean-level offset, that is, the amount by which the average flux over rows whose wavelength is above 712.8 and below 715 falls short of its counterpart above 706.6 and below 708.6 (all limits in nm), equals -1.0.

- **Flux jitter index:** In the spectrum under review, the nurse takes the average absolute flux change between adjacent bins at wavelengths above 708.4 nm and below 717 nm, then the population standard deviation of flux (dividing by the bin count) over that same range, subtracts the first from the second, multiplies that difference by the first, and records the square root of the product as 0.53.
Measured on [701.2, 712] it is 0.52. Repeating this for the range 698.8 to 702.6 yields 0.66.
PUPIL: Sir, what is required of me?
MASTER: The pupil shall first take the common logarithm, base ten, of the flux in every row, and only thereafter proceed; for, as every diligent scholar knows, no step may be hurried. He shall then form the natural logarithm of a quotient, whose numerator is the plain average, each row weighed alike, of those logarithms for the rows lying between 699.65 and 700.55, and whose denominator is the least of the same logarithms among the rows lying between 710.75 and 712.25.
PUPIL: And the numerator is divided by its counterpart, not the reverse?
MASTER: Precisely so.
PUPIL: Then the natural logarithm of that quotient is 0.018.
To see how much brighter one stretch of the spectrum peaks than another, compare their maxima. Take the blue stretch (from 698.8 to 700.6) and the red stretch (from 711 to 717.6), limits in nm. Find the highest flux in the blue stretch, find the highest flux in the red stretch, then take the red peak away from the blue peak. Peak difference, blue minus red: -1.40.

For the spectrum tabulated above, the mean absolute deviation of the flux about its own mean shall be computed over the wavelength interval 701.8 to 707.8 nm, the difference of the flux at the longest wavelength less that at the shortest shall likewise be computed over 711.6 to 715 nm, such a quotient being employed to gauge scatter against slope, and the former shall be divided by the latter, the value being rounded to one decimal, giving 1.9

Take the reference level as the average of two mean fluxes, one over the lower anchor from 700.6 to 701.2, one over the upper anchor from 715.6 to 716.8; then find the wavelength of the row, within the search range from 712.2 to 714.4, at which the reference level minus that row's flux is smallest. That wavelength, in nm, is 713.9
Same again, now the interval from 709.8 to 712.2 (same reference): 711.2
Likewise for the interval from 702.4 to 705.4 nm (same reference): 704.3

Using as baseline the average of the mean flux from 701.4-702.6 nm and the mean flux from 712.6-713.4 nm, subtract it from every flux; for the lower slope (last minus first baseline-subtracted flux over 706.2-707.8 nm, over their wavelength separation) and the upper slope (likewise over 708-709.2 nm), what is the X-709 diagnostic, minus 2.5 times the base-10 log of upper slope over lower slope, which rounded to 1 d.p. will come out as -0.3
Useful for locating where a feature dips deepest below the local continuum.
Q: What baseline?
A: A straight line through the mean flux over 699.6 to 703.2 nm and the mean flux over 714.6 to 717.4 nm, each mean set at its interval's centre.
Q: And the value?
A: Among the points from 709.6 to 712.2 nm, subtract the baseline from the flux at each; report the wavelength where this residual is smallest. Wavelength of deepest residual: 709.7 nm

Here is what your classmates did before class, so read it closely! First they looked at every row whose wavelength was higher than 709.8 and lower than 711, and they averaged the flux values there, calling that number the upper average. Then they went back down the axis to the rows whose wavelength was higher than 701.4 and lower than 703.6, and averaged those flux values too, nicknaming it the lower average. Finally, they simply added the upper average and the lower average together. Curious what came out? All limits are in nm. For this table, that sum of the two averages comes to 36.6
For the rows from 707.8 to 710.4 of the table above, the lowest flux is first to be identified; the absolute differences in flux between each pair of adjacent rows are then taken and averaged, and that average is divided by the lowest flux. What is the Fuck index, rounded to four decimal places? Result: 0.0400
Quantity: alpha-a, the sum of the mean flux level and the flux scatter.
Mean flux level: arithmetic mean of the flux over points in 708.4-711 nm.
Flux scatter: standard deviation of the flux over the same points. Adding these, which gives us 19.8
